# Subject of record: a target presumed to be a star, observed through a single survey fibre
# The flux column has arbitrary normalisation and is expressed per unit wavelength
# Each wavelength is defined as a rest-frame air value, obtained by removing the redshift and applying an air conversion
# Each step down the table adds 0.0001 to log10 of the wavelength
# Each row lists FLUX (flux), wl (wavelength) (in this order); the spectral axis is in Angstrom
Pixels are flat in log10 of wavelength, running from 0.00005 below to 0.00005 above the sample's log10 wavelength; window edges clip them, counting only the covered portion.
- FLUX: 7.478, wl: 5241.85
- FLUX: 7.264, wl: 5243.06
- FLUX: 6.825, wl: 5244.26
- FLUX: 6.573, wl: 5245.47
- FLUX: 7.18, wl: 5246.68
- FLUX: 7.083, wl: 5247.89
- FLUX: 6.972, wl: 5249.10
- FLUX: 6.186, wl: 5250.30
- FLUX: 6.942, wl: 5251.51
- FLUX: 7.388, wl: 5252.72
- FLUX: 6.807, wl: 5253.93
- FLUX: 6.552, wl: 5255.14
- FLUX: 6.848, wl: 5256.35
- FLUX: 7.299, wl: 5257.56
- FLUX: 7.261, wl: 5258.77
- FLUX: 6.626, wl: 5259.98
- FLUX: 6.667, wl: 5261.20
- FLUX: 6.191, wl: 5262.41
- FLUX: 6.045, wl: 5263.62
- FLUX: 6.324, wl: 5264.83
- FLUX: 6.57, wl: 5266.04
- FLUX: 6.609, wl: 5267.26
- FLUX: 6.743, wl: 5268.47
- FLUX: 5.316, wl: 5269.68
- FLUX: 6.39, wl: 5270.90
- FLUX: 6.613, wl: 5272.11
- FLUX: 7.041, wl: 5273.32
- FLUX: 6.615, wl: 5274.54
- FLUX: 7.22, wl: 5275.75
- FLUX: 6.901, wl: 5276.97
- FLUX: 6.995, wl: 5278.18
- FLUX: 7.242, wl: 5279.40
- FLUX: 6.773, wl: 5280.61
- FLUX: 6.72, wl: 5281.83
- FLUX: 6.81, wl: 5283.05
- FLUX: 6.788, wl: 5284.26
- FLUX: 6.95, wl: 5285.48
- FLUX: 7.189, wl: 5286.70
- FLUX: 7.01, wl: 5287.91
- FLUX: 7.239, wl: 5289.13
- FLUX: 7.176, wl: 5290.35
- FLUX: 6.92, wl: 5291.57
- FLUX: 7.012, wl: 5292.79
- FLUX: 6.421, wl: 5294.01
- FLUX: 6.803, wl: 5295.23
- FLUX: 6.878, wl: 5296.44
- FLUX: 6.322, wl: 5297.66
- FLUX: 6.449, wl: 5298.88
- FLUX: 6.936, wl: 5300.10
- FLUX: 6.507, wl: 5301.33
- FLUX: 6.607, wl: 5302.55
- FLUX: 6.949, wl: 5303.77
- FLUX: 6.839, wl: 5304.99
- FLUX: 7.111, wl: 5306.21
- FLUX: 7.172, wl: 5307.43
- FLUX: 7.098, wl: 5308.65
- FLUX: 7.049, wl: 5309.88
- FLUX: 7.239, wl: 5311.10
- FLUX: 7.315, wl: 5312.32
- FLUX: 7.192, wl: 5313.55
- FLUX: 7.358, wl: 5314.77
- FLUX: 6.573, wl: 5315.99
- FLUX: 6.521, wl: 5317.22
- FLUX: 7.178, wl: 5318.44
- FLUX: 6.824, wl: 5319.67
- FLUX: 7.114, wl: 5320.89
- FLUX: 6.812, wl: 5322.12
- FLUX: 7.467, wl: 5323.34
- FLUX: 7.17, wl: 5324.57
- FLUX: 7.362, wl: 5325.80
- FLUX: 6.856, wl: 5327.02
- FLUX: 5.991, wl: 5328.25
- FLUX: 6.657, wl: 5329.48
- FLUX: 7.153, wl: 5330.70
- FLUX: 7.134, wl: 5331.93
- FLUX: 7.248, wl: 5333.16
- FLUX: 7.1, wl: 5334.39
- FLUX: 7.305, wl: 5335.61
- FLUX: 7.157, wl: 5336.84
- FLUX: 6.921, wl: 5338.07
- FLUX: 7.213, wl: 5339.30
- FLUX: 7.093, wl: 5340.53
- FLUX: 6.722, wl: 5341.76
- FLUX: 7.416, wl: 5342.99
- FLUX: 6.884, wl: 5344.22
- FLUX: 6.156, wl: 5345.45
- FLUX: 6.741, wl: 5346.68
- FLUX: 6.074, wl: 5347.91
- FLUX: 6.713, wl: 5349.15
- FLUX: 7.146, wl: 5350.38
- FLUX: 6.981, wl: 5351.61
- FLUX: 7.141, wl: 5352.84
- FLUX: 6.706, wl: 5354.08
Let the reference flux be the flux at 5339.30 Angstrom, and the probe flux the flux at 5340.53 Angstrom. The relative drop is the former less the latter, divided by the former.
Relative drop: 0.02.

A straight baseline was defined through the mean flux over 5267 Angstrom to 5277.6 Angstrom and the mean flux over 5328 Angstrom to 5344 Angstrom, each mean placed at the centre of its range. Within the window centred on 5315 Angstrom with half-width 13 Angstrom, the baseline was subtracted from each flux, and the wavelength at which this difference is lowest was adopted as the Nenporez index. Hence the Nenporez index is 5317.22 Angstrom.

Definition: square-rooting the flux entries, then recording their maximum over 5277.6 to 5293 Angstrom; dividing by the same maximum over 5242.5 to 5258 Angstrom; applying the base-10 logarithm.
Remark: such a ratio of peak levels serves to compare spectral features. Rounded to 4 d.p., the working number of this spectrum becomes -0.0043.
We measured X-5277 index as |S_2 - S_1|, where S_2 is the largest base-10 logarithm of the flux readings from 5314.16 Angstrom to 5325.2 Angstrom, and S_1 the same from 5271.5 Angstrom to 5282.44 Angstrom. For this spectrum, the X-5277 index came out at 0.013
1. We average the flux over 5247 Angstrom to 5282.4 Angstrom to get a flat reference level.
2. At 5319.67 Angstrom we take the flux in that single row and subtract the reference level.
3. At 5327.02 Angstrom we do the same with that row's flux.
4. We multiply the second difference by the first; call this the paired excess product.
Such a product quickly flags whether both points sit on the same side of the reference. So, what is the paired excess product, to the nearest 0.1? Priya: 0.0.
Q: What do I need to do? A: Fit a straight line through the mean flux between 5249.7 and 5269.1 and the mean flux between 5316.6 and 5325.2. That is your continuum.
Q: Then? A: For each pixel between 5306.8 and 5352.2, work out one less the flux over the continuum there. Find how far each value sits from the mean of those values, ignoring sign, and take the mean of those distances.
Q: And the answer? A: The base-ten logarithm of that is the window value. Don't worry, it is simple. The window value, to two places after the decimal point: -1.37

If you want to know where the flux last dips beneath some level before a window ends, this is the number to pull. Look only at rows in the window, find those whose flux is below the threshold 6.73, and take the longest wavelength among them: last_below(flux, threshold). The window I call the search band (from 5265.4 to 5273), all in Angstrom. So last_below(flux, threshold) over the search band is 5272.11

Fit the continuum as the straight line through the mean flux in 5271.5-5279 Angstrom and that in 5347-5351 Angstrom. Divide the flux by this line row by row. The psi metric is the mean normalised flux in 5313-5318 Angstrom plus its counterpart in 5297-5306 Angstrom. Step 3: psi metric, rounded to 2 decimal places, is 2.00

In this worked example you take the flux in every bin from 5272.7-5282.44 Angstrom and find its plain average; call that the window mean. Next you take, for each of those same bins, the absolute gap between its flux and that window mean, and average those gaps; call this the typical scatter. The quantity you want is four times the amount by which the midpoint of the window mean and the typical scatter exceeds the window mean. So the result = -13.5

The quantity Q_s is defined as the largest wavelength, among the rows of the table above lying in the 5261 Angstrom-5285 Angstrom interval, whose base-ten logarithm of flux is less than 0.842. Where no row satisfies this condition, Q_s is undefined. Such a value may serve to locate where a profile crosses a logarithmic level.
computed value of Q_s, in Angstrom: 5284.26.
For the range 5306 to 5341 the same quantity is 5338.07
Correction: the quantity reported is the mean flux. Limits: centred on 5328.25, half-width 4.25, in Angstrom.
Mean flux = 6.90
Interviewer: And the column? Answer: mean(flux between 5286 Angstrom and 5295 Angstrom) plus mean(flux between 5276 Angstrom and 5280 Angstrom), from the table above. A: 14.04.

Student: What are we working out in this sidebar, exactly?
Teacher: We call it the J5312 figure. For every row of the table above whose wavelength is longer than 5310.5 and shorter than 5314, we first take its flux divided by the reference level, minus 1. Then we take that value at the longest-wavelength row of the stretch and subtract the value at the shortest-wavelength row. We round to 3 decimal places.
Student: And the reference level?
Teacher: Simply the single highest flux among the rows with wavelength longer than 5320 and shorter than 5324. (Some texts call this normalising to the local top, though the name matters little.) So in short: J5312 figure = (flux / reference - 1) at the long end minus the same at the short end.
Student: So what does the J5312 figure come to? -0.006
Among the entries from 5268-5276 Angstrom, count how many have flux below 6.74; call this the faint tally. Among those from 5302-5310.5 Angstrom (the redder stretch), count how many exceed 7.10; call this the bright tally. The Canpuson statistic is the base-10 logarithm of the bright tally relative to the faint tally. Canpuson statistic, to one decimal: -0.3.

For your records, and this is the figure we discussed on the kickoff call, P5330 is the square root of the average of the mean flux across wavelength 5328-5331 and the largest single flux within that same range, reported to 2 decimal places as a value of 2.62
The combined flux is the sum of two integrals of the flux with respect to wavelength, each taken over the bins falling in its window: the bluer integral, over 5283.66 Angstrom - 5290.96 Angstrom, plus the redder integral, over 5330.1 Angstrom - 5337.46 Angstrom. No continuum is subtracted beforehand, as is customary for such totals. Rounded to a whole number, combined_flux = 104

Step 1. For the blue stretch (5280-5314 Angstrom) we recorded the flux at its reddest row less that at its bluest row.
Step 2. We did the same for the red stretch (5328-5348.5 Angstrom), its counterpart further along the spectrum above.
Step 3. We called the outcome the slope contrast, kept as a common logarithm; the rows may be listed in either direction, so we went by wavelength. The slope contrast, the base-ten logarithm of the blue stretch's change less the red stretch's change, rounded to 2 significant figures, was -0.47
